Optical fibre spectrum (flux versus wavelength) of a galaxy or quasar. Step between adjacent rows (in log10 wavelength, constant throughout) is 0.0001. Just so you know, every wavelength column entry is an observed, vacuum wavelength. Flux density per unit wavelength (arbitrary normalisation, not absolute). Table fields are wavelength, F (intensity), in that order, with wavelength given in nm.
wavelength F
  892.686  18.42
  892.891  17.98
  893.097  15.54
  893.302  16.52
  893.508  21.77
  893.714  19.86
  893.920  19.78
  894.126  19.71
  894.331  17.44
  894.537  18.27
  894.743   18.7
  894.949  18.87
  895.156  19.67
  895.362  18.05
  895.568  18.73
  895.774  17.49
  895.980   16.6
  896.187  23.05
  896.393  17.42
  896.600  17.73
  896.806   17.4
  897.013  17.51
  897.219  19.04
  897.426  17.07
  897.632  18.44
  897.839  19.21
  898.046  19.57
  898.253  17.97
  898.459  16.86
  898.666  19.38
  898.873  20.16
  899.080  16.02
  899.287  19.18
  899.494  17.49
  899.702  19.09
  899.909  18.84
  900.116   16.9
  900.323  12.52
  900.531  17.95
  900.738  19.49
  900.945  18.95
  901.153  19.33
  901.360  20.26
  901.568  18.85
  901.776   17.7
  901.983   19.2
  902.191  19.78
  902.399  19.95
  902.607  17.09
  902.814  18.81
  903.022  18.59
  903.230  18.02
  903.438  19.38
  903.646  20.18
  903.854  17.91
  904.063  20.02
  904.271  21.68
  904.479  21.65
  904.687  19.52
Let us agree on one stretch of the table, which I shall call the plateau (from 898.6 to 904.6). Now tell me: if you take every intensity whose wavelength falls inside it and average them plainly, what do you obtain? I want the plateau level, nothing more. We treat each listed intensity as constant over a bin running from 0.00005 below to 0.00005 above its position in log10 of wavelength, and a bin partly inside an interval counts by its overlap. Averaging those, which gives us 18.8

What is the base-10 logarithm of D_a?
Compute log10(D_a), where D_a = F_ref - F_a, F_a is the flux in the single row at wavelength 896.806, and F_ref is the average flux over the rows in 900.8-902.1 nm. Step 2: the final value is 0.22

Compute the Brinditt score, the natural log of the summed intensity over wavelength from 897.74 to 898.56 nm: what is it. 4.30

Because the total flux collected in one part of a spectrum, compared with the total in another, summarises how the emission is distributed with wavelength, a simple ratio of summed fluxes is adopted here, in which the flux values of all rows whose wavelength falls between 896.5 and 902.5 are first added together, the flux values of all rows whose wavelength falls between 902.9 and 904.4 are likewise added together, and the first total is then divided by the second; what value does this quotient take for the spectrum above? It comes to 3.9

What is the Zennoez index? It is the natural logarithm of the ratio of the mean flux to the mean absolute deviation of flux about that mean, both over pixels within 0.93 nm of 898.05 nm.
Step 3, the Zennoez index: 3.0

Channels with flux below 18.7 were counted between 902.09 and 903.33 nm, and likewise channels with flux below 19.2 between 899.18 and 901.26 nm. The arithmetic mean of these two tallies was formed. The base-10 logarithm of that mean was 0.74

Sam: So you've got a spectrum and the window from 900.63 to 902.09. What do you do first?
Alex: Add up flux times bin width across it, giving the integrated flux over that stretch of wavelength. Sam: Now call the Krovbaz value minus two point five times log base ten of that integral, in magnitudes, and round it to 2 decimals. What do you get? -3.61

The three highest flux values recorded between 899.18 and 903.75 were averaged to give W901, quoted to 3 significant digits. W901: 20.1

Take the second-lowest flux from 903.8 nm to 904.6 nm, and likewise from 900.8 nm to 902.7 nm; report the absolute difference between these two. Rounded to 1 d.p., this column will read 2.3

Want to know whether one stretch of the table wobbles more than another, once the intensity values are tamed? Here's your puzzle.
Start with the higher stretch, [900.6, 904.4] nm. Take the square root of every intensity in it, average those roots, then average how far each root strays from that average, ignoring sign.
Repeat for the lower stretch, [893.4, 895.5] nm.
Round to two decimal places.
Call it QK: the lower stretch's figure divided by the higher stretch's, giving 1.13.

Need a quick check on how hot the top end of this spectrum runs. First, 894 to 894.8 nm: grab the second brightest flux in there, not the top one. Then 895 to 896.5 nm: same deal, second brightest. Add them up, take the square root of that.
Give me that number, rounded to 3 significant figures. 6.19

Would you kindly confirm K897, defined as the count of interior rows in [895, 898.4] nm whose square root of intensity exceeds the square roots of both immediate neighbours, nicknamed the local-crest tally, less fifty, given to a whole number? -45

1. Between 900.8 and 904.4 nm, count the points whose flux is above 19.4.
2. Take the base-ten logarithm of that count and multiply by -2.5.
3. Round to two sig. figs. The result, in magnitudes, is -1.9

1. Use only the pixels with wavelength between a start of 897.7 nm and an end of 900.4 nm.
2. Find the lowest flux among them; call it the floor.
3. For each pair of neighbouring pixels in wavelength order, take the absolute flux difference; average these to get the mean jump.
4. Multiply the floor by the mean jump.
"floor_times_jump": 24.5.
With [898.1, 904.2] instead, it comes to 21.1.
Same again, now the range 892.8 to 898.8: 24.3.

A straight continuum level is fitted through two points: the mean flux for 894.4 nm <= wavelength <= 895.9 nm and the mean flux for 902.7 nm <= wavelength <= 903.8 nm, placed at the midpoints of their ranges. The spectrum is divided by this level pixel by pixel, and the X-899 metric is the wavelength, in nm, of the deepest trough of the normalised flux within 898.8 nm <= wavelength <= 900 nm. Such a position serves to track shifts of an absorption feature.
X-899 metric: 899.080 nm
